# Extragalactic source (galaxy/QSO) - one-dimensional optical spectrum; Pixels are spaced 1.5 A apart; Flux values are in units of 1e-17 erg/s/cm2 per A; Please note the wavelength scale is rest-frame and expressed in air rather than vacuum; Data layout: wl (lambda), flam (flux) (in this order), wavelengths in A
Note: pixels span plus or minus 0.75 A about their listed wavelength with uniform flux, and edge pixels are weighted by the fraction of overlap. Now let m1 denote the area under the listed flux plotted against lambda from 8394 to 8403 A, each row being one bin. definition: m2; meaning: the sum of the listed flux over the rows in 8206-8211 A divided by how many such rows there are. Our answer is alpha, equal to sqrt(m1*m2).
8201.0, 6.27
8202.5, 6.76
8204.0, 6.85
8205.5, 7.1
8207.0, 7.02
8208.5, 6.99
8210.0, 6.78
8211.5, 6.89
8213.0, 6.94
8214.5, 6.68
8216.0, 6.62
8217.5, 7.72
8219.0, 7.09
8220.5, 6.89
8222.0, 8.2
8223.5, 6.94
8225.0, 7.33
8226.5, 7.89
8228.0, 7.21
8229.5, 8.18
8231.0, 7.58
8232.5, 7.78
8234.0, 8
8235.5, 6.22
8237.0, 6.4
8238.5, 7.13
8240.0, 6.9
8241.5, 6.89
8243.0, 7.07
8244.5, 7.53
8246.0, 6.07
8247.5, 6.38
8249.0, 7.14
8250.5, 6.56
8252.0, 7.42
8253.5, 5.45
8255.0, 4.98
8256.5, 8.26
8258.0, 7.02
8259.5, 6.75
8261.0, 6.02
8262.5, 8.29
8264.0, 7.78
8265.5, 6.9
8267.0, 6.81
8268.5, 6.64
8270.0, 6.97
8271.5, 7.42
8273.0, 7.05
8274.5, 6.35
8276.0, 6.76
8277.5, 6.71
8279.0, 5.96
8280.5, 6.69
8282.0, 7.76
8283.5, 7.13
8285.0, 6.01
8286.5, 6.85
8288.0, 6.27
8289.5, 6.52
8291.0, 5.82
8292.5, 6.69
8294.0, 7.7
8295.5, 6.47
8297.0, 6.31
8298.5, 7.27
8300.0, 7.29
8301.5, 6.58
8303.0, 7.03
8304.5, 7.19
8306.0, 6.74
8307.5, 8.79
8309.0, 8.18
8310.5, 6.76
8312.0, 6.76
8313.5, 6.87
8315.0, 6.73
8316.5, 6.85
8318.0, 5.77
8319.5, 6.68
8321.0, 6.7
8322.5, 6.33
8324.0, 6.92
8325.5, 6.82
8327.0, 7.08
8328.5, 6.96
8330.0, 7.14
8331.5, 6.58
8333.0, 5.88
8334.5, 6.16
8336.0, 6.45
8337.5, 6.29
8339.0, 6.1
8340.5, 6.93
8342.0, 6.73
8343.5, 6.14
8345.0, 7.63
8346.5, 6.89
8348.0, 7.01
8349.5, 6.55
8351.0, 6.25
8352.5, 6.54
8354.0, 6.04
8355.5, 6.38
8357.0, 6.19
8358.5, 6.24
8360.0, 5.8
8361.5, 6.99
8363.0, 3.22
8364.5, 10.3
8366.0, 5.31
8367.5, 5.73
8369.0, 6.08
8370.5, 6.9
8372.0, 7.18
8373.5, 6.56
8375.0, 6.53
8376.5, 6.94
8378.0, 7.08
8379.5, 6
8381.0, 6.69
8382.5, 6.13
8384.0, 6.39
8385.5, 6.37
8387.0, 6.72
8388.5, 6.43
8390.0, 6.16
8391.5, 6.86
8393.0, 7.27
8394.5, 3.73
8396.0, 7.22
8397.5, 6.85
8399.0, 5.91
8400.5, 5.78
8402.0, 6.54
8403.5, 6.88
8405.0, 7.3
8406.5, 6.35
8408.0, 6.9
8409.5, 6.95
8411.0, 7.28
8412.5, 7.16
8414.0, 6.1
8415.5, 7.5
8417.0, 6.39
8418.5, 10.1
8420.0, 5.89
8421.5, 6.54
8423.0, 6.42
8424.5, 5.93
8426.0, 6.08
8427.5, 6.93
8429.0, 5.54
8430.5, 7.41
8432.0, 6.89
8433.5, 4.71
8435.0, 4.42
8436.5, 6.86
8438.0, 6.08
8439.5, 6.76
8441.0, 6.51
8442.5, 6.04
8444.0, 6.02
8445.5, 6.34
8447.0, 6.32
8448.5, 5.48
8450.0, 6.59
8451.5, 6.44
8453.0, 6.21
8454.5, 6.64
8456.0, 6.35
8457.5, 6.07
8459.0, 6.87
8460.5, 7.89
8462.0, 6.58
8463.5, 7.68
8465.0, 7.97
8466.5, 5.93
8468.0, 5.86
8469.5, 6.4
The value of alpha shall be 19.5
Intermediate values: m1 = 55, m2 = 6.9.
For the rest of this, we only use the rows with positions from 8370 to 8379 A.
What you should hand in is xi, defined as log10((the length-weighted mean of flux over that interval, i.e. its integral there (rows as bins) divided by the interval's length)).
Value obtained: 0.84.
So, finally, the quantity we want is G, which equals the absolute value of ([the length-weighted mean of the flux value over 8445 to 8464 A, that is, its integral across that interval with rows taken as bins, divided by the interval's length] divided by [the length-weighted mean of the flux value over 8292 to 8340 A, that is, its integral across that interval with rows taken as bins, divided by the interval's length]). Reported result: 0.96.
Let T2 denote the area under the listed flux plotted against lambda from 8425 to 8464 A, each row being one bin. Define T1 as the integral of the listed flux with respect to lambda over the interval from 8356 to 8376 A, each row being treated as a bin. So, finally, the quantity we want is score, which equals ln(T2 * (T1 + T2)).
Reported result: 11.4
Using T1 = 128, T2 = 248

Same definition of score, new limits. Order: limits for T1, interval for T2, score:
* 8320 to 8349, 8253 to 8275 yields 10.9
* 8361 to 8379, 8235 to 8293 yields 12.2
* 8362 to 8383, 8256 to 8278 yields 10.7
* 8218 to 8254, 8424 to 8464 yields 11.8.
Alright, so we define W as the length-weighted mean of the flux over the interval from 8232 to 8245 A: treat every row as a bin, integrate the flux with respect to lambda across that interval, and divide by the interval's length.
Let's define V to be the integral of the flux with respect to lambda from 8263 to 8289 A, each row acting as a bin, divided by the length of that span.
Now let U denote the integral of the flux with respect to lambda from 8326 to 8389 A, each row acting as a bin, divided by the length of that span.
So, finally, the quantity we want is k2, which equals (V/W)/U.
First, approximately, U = 6.51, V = 6.8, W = 7.1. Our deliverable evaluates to 0.148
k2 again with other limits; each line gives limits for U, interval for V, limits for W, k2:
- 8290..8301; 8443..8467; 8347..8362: 0.152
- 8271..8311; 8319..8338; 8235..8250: 0.142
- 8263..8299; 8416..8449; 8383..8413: 0.143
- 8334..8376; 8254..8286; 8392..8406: 0.166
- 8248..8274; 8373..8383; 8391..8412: 0.145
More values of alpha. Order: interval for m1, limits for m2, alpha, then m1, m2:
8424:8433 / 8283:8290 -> 19.5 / 58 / 6.6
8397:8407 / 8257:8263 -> 21.4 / 65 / 7.0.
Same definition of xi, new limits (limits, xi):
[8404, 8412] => 0.84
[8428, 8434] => 0.79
